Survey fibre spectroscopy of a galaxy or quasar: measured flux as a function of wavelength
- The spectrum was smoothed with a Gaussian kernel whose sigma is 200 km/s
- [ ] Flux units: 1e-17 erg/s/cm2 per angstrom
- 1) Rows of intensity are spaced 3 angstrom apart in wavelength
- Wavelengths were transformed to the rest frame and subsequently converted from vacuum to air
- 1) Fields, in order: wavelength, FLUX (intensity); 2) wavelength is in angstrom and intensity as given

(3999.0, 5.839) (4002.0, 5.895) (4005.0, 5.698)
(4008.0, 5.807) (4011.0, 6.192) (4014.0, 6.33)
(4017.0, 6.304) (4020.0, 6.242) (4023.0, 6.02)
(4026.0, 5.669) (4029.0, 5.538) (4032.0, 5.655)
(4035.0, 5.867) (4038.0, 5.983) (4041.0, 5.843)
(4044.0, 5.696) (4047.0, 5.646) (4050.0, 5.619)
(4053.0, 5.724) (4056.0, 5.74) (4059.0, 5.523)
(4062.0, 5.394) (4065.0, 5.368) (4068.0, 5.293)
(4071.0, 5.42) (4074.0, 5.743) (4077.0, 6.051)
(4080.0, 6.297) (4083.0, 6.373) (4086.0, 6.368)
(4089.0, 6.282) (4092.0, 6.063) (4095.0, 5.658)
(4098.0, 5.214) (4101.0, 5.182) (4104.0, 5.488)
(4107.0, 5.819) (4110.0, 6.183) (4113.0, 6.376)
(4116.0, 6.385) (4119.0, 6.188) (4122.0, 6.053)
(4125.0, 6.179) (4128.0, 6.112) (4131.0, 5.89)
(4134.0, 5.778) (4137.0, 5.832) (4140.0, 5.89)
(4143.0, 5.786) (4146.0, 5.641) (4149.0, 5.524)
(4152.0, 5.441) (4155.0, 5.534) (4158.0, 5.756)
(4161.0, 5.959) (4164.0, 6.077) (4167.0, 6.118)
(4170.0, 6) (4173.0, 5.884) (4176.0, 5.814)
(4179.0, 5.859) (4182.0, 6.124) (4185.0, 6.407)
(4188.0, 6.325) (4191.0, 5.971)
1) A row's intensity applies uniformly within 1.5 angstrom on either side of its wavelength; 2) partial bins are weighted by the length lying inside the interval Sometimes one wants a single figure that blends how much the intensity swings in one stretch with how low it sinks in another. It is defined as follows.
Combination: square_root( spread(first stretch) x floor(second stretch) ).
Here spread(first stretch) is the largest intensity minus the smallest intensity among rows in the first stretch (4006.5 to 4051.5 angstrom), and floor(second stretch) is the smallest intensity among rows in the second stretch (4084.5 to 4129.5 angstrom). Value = 2.0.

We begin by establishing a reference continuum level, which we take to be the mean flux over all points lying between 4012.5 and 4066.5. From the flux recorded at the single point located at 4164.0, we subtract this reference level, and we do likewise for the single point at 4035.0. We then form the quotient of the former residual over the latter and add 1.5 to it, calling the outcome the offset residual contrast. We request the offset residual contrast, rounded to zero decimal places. 5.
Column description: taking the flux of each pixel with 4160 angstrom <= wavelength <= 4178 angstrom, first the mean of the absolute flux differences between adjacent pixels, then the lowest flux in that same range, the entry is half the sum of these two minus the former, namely 2.86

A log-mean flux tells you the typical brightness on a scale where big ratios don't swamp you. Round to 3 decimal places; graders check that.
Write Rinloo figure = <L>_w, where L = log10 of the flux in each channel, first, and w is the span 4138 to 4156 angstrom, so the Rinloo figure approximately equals 0.751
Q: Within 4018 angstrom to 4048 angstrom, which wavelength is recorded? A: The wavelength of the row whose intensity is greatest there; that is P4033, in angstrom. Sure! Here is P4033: 4020.0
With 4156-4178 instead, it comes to 4167.0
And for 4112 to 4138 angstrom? 4116.0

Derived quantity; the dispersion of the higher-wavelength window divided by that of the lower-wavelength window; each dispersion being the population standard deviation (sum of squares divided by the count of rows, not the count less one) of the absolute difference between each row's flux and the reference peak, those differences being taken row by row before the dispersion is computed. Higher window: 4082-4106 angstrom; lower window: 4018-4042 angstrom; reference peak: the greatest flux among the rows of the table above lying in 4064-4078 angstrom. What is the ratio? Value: 1.8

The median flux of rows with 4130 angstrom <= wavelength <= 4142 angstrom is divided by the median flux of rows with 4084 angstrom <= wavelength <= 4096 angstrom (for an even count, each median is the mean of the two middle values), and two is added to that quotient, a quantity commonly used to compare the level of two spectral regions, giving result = 2.95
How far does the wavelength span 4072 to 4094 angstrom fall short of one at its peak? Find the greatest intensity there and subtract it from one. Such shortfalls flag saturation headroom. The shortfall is -5.37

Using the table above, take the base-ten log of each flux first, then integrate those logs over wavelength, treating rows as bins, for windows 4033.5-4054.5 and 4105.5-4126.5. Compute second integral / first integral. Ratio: 1.04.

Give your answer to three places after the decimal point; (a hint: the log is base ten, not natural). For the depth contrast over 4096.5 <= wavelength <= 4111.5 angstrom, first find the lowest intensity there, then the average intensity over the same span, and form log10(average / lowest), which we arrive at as 0.032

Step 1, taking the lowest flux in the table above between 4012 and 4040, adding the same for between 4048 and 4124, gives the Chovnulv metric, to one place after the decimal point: 10.7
